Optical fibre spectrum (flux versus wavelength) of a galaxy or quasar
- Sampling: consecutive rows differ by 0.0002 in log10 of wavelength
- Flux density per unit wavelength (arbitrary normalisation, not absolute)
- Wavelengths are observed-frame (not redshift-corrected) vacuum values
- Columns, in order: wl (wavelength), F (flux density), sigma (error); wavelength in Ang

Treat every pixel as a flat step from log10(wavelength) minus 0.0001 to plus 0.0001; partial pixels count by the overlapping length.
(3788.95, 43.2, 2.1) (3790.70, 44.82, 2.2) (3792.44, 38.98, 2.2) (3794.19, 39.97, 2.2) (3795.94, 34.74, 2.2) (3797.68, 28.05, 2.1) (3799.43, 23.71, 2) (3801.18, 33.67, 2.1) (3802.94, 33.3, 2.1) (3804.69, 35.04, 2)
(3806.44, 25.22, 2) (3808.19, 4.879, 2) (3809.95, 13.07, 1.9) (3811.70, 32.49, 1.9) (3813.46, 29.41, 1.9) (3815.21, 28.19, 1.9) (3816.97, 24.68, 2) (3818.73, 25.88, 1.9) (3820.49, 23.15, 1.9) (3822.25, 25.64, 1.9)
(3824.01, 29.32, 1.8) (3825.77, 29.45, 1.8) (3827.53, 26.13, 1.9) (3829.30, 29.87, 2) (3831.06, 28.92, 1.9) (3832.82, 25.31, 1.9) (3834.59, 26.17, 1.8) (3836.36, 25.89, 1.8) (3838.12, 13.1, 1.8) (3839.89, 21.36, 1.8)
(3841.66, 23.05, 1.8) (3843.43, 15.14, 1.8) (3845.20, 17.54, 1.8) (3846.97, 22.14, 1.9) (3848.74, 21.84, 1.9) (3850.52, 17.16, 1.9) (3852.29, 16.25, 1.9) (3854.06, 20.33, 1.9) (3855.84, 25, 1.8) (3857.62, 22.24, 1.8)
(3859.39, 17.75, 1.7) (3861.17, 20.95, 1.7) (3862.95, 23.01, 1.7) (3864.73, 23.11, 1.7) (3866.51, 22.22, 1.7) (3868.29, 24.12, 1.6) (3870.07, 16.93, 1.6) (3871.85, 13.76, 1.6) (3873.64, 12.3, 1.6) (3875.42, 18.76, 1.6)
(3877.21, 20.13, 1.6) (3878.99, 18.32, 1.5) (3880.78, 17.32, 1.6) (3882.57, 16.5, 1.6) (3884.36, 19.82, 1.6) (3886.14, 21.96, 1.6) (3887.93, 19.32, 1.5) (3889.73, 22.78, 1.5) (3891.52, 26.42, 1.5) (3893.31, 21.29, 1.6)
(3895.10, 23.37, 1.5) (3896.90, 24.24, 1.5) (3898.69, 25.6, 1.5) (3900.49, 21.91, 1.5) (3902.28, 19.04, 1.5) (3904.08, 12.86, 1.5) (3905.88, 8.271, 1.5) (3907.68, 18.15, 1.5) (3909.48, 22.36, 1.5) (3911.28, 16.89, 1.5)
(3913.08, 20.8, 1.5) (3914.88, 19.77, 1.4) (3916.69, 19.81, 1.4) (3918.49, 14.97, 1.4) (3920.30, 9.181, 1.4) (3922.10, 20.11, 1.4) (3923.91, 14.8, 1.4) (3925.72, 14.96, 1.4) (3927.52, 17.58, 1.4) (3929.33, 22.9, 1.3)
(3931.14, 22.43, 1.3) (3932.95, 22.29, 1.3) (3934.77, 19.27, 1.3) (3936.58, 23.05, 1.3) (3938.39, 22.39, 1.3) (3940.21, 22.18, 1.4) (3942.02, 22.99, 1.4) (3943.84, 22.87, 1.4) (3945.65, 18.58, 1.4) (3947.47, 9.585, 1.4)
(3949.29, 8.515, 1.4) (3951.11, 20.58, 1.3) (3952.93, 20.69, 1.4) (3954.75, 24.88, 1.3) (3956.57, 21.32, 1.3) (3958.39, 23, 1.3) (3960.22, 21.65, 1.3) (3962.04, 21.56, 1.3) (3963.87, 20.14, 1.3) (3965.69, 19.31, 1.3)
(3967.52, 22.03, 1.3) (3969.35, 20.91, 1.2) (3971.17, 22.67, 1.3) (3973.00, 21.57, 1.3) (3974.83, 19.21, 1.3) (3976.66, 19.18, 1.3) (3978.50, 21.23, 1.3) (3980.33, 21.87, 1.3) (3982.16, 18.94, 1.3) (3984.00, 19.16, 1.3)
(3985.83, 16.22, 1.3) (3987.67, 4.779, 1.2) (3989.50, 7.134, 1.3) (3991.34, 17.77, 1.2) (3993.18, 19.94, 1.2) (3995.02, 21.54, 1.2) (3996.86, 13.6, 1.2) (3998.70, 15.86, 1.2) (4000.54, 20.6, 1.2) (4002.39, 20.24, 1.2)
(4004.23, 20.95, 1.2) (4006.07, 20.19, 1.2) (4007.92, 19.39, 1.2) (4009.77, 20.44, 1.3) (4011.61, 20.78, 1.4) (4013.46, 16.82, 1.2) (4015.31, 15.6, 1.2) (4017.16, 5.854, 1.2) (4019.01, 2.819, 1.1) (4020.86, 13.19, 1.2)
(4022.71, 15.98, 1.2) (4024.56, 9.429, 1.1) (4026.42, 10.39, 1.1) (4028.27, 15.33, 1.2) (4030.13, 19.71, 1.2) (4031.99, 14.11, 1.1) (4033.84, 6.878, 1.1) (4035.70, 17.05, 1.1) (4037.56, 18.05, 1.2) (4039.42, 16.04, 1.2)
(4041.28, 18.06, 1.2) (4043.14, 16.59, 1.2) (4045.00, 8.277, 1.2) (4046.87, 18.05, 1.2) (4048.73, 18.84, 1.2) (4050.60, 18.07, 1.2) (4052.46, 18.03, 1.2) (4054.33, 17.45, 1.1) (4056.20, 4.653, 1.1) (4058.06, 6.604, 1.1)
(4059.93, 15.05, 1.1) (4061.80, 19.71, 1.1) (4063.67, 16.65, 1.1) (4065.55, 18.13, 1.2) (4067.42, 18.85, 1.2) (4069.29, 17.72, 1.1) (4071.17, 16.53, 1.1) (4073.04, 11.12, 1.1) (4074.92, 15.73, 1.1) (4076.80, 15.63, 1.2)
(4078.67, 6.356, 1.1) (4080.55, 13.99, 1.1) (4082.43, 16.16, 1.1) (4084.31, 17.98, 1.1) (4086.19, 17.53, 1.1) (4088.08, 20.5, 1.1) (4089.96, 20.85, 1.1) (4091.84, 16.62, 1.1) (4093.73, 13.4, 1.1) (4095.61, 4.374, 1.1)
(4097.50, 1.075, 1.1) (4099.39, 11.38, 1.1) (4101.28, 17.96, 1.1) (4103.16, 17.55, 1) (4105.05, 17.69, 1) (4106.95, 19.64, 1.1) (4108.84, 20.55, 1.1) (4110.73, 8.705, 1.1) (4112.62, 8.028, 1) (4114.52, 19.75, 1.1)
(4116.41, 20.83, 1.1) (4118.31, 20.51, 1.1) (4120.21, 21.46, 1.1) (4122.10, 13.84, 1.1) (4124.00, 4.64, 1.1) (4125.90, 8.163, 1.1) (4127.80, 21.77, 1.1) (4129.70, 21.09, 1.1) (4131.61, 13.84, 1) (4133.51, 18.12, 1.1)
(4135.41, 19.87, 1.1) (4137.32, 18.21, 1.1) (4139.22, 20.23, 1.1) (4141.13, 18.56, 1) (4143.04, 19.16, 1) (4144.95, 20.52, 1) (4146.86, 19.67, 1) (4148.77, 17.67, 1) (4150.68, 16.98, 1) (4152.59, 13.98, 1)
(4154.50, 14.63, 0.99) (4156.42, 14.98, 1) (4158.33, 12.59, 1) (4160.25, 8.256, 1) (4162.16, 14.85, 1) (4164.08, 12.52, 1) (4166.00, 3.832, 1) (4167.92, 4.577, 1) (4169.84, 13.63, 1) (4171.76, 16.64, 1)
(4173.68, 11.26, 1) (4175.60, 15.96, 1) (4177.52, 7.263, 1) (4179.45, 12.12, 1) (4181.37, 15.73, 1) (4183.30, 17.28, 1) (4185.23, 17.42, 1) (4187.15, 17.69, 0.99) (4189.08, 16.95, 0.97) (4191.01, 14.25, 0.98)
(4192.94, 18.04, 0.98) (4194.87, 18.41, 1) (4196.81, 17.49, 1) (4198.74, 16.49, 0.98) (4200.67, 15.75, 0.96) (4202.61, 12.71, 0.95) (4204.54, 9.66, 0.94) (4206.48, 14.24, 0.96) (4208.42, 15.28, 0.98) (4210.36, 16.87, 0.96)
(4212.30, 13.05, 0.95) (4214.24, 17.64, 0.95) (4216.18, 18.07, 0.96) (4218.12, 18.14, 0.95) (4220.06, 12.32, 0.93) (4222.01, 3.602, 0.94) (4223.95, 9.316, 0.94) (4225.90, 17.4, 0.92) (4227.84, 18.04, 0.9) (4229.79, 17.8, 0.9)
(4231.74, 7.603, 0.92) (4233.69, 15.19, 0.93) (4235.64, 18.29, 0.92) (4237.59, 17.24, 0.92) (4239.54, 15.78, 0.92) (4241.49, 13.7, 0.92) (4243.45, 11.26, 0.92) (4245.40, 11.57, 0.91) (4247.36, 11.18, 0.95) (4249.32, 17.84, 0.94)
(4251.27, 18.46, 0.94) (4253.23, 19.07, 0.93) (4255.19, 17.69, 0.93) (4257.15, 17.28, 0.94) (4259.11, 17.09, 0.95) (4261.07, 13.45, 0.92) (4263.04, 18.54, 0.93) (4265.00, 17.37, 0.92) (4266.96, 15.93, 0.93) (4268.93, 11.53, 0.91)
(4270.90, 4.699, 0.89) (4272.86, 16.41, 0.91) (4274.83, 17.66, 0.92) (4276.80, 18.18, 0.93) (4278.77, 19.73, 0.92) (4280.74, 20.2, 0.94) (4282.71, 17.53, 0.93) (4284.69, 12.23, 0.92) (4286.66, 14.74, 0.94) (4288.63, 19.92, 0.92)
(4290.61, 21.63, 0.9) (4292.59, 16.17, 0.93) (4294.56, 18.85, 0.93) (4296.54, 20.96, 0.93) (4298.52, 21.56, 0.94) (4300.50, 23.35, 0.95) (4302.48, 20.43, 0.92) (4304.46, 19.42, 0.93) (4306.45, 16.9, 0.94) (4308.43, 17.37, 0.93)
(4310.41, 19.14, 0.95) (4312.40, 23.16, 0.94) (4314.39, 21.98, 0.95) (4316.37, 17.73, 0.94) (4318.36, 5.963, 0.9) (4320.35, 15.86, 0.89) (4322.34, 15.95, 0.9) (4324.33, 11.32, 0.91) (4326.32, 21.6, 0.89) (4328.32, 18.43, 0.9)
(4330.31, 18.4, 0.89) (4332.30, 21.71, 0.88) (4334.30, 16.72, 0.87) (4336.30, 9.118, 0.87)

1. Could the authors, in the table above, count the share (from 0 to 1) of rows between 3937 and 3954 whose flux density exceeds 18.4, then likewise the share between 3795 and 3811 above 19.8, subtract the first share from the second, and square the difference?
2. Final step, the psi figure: 0.00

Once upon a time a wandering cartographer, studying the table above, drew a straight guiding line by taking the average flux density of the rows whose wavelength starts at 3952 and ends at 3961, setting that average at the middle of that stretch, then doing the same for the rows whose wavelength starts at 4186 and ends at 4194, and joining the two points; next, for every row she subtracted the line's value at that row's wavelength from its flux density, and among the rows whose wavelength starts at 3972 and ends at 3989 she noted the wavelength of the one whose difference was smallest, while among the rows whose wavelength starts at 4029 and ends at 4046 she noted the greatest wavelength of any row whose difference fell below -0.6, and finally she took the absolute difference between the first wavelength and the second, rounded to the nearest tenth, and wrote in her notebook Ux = 57.3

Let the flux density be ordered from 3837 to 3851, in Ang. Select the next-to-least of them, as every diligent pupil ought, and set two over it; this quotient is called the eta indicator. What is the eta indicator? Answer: 0.13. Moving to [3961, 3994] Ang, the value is 0.28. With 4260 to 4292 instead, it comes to 0.17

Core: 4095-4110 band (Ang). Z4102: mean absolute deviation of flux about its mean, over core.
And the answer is 6.1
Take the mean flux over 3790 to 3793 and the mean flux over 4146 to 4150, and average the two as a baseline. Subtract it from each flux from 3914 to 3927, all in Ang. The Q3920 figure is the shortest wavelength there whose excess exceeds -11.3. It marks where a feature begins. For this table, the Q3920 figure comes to 3914.88 Ang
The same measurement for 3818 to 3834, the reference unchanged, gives 3818.73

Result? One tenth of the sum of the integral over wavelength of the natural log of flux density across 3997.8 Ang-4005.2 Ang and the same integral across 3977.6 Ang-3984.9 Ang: 4.39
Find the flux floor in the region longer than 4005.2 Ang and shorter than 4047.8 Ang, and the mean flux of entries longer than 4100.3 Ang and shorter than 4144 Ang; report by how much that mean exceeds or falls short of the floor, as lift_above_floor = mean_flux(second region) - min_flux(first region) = 14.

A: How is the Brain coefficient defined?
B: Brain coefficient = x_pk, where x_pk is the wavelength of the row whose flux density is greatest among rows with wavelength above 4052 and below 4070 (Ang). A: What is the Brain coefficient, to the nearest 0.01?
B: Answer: 4061.80 Ang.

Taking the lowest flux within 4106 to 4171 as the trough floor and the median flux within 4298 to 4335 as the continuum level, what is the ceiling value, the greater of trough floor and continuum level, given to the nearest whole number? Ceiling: 18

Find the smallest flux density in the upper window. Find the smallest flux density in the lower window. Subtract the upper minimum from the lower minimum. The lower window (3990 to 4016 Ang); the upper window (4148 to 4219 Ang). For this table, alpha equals 10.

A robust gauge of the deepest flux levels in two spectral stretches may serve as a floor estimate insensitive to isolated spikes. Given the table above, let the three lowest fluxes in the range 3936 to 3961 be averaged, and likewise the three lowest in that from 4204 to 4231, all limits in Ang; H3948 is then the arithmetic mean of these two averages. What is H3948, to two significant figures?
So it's 9.9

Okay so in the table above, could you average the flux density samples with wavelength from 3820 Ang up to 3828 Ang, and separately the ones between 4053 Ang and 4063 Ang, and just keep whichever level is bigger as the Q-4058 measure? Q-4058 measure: 27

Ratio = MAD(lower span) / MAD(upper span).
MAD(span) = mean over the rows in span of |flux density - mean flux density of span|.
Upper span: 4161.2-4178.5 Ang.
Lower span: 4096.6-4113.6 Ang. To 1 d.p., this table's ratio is 1.4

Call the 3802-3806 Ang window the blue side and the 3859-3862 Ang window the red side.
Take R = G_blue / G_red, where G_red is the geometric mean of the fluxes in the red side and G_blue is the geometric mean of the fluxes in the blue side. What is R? 1.77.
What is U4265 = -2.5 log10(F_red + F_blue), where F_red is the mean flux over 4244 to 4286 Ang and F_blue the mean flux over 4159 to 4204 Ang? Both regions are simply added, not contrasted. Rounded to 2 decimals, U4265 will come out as -3.68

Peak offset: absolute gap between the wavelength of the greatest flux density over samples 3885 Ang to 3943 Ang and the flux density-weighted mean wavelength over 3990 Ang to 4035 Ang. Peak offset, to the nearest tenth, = 118.8 Ang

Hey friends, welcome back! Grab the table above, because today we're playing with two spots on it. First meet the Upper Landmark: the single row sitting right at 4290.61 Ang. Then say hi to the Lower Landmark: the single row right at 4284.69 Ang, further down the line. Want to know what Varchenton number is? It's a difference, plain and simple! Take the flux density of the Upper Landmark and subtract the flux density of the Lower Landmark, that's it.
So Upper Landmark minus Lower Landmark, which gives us 9.4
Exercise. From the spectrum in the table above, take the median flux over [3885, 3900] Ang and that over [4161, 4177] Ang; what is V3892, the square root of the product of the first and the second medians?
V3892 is 17.4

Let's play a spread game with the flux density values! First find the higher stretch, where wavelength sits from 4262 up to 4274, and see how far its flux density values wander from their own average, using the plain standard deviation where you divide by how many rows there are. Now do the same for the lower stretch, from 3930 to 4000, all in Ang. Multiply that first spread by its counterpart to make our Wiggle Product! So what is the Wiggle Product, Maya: 22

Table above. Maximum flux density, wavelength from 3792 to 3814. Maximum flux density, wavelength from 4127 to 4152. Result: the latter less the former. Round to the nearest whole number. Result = -18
